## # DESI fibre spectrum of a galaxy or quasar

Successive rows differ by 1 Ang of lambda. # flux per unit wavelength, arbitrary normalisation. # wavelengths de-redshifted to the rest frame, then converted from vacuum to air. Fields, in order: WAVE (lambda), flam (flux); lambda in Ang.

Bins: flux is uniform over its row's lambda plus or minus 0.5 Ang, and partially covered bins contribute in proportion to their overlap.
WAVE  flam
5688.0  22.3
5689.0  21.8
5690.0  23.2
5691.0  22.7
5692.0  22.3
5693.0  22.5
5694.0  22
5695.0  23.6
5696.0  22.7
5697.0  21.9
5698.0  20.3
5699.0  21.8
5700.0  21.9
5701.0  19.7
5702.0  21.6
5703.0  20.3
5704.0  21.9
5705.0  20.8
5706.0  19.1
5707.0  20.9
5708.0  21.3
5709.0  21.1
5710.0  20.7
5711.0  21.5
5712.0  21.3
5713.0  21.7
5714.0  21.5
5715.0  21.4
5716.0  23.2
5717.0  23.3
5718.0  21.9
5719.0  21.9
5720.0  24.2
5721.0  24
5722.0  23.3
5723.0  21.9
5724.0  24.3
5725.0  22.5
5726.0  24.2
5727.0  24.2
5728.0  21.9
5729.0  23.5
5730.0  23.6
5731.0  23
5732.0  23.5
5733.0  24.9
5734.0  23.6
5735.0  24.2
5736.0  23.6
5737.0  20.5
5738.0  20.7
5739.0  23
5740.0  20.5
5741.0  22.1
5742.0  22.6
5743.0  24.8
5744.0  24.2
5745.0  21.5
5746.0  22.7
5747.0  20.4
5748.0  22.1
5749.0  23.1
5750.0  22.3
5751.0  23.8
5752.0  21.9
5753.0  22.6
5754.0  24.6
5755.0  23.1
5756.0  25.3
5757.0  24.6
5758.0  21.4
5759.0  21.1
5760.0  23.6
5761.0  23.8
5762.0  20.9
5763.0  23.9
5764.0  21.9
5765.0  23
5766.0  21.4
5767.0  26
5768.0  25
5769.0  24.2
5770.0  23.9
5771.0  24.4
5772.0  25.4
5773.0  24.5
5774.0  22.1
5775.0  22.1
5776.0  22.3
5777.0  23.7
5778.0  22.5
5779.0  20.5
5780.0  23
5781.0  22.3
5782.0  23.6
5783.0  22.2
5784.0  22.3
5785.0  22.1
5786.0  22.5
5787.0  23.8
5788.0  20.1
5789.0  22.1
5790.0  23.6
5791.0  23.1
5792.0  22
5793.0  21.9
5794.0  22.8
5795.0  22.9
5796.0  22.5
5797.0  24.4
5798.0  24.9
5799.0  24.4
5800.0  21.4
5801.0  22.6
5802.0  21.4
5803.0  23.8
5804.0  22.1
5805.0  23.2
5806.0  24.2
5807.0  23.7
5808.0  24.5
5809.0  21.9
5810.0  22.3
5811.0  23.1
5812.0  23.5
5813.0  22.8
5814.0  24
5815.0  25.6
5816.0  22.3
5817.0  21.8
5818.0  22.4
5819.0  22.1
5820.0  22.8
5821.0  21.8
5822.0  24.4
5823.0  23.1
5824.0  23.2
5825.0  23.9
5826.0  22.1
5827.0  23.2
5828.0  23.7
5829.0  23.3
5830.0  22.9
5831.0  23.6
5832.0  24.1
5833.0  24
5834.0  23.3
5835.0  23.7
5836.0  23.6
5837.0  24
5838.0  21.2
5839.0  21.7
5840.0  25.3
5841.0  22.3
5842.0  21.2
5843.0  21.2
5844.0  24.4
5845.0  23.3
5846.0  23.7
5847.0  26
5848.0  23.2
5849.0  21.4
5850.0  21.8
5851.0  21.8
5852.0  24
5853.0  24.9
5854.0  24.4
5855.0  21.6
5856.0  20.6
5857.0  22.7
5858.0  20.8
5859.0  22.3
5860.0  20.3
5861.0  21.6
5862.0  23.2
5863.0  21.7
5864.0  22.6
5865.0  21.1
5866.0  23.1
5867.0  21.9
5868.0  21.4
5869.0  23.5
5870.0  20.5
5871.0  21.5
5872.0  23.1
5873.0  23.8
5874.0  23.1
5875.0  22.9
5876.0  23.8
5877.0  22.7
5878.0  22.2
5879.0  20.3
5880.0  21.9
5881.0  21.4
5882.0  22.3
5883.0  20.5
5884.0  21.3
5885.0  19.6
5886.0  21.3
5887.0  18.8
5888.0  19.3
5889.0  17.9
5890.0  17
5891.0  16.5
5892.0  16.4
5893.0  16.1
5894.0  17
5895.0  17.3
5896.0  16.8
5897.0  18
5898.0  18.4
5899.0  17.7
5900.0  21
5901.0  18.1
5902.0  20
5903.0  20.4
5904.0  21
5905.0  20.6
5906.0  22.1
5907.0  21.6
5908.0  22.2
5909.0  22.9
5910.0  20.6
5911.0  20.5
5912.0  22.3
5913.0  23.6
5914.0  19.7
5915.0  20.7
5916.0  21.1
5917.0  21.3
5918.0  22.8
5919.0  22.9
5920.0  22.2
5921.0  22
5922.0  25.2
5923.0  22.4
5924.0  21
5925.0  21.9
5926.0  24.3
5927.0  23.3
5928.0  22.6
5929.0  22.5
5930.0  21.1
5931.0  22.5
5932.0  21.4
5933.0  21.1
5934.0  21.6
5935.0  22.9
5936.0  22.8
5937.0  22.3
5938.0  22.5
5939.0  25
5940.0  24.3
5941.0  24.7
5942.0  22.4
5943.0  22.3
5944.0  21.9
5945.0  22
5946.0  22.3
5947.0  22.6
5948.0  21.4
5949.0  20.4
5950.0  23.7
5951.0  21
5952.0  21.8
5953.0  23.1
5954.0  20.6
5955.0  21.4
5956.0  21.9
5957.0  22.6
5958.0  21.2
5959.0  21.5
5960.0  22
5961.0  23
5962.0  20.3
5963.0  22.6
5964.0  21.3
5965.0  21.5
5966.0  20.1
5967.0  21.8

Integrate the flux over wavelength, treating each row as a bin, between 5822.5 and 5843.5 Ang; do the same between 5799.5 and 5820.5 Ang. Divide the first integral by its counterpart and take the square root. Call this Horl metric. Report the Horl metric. 1.00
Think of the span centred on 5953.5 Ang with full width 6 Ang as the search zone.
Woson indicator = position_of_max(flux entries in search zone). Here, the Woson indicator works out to 5953.0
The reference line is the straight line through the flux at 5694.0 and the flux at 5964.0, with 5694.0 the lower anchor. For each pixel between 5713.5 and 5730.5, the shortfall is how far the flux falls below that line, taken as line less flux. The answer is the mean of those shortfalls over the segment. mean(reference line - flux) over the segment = -1.1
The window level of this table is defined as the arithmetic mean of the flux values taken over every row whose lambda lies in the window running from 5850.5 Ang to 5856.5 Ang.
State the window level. 22.9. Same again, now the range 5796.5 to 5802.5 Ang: 23.2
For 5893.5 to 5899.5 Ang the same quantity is 17.5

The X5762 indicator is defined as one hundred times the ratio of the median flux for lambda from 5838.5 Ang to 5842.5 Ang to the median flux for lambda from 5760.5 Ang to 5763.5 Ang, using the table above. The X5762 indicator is 92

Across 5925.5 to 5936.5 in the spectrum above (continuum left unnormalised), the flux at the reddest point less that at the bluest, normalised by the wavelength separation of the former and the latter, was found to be -0.15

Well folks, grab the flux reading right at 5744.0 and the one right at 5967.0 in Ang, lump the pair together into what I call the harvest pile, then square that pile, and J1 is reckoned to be 2116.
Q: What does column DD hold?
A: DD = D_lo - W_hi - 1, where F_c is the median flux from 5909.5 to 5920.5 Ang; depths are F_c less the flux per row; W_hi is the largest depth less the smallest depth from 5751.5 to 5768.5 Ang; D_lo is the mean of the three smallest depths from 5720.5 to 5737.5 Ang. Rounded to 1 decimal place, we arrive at -9.3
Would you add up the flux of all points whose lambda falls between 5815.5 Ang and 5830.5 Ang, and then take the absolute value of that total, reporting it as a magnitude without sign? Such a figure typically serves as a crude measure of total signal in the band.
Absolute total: 343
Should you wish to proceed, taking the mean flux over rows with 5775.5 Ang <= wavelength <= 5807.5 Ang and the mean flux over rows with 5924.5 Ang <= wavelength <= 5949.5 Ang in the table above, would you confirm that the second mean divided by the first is 0.99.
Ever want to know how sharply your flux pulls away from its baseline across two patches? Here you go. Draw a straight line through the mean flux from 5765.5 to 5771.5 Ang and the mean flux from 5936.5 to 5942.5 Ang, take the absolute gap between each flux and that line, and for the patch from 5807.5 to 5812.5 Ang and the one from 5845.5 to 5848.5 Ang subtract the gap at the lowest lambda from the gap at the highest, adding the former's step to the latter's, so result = 0.5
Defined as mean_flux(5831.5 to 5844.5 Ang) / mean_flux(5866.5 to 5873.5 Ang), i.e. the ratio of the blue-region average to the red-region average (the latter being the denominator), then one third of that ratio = 0.346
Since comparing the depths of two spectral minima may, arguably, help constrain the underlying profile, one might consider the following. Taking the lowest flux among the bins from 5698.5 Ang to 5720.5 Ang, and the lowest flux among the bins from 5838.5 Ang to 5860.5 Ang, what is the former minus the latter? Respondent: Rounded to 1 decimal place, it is -1.2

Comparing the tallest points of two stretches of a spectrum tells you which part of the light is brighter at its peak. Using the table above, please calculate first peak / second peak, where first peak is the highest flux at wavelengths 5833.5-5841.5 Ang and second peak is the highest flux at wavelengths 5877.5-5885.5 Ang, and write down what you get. 1.13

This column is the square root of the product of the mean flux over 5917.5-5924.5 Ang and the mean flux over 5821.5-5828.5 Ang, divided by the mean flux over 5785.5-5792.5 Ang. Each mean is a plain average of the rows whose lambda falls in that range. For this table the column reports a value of 1.02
